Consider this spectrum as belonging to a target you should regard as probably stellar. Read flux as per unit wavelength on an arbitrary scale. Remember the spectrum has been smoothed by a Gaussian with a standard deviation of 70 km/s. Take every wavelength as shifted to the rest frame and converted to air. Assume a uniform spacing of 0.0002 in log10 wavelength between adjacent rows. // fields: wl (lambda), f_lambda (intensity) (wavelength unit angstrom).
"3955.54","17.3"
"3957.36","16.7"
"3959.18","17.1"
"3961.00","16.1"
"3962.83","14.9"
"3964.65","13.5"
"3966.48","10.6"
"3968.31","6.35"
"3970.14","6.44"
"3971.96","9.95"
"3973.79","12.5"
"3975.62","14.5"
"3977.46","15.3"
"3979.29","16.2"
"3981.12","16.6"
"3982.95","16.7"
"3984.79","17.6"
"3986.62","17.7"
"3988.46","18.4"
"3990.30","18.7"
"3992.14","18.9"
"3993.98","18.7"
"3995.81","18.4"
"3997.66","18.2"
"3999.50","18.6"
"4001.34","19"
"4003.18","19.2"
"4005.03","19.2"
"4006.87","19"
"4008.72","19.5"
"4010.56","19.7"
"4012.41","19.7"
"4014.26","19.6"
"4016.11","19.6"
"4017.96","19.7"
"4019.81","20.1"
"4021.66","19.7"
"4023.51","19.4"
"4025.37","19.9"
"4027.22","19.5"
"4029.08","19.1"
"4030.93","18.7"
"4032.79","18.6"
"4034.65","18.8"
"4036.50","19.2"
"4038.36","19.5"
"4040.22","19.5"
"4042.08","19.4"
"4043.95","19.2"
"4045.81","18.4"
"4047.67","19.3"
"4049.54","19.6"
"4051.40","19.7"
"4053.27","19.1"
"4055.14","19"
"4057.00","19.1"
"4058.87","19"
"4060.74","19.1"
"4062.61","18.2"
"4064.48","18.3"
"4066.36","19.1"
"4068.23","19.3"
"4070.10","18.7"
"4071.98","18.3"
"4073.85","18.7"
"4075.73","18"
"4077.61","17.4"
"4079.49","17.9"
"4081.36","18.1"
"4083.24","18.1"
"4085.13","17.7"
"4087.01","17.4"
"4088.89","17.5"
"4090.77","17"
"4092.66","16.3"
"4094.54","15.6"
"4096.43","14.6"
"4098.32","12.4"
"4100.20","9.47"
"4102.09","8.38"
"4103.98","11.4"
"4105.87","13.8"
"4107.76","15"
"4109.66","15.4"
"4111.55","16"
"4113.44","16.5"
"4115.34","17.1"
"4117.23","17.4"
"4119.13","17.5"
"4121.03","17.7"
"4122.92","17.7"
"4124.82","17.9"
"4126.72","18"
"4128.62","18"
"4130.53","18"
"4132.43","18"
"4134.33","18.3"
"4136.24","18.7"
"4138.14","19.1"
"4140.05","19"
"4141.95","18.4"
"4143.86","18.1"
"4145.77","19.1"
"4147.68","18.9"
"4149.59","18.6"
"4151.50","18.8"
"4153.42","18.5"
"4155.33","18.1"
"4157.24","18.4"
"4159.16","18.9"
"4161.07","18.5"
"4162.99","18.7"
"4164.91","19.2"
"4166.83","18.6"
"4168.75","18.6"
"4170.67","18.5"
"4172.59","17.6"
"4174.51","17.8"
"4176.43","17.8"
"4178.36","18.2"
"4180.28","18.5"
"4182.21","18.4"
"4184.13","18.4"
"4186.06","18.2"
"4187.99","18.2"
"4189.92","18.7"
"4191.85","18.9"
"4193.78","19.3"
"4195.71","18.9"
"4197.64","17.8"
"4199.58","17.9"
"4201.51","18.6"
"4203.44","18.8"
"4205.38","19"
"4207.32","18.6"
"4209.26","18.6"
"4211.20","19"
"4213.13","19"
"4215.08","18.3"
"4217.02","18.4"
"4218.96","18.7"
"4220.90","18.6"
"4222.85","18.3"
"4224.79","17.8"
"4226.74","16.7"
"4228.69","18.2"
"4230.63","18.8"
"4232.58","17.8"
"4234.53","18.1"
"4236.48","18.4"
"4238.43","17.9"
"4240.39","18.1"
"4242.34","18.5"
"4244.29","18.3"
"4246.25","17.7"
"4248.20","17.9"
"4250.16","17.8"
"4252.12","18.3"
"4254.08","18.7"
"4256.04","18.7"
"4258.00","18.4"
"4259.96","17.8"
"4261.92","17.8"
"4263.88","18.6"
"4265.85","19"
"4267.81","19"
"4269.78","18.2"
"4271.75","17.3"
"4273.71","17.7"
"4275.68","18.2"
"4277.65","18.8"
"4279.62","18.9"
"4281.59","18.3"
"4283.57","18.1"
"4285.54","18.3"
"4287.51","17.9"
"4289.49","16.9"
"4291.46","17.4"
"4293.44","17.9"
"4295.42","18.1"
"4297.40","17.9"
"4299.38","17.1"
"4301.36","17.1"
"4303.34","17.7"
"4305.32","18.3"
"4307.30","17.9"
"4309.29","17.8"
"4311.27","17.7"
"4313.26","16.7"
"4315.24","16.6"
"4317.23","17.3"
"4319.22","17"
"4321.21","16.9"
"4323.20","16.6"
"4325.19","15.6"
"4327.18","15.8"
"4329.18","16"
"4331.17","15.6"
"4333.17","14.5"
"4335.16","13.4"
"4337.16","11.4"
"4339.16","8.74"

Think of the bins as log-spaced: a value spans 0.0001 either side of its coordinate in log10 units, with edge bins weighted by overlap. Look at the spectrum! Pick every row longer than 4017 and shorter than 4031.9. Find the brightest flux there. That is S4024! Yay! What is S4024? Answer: 20.1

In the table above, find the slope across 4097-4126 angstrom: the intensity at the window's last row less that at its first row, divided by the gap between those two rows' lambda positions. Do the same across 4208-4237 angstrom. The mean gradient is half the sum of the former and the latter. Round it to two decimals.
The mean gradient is 0.10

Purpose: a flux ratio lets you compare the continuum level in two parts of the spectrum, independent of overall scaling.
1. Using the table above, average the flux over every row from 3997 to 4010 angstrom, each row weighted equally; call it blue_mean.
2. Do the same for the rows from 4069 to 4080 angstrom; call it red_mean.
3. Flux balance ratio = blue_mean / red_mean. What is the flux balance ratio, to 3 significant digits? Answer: 1.04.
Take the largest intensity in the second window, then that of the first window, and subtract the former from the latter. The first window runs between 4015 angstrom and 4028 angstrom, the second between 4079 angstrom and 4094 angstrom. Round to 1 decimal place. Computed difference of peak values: 2.0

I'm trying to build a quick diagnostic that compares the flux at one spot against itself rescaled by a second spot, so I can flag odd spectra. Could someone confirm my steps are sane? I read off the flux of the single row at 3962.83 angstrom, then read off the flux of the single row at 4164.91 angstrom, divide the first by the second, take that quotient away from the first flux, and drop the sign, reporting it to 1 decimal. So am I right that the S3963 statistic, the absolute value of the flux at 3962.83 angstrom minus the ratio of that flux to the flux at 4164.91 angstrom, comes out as 14.1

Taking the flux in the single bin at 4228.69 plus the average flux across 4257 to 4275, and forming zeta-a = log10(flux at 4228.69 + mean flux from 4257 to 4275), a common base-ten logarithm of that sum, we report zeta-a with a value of 1.56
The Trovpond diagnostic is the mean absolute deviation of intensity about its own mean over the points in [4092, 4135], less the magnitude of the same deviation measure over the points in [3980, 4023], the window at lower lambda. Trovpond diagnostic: 1.4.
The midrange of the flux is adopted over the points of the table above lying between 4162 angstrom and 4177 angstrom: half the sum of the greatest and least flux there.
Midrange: 18.4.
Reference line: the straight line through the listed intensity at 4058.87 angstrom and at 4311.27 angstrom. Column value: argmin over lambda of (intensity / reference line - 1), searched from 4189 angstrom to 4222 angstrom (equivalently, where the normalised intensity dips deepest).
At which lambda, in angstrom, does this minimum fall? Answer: 4197.64 angstrom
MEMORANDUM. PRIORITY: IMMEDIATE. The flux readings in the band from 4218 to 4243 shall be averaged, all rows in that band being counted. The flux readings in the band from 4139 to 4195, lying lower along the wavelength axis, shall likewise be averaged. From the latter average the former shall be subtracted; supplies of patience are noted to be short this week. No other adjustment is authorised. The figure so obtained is 0.37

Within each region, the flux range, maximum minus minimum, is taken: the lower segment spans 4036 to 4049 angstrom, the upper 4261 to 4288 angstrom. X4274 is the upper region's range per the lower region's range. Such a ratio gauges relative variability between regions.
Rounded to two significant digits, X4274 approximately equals 1.5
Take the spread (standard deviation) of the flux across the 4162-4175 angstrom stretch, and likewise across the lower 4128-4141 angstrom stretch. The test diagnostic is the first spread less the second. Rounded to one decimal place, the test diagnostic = 0.1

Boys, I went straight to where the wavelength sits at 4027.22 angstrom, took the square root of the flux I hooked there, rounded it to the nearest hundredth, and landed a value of 4.42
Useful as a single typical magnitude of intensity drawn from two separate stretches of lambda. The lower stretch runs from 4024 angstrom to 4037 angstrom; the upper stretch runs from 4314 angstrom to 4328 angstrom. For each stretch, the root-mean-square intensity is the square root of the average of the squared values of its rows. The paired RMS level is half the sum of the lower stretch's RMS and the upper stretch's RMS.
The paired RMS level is 17.8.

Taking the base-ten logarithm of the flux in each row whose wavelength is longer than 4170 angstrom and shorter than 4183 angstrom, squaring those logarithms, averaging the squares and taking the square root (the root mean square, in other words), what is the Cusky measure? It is 1.26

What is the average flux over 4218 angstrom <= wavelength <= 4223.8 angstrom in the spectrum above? 18.5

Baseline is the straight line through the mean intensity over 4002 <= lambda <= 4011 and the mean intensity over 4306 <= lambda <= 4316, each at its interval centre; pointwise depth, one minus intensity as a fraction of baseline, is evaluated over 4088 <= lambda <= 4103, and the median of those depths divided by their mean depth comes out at 0.75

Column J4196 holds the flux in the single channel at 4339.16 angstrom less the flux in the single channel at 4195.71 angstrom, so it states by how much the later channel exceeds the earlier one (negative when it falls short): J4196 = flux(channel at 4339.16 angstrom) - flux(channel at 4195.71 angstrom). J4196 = -10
